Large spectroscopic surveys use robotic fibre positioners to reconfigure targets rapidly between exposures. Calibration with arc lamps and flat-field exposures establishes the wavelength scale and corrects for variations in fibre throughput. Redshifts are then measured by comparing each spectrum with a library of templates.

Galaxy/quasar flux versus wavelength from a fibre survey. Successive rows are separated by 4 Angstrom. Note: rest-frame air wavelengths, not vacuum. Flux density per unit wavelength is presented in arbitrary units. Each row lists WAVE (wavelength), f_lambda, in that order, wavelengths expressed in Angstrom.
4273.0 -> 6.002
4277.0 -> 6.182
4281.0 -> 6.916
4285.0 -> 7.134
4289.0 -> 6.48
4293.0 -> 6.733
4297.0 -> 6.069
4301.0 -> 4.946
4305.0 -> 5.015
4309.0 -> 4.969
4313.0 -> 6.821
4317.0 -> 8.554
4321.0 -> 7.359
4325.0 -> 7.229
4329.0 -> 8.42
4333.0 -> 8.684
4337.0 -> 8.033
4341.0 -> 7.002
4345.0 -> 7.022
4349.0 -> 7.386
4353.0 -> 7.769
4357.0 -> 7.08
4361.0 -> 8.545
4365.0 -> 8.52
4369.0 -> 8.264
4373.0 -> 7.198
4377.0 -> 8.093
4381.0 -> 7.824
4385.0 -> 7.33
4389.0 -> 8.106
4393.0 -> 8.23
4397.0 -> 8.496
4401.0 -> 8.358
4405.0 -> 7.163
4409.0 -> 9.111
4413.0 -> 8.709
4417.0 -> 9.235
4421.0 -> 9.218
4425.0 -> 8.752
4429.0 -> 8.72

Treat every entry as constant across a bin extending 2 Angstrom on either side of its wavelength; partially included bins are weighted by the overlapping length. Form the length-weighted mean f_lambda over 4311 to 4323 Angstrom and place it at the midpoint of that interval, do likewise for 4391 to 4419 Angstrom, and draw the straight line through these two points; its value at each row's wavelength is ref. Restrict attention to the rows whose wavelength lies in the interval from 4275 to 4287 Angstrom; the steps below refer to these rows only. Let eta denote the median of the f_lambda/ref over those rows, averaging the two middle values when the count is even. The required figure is 0.96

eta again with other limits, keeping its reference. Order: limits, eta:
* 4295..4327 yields 0.86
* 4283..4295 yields 0.92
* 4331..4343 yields 1.03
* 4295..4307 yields 0.67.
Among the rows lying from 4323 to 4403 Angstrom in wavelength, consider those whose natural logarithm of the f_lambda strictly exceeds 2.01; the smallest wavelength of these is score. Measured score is 4329.0 Angstrom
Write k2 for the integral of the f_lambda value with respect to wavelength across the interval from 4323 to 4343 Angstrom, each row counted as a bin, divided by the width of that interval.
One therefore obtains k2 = 7.87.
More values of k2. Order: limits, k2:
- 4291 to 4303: 5.92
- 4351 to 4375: 7.90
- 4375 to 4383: 7.96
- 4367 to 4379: 7.85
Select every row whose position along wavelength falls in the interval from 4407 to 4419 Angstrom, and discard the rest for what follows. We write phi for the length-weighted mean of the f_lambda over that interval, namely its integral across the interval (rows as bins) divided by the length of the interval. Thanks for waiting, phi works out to 9.0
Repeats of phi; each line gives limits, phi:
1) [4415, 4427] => 9.1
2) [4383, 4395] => 7.9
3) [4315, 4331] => 7.9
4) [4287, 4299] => 6.4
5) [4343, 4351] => 7.2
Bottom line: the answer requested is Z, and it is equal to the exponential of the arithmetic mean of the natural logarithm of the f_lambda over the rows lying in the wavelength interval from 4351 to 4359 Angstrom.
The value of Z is 7.4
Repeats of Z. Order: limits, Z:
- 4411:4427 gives 9.0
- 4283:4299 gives 6.6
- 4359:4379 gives 8.1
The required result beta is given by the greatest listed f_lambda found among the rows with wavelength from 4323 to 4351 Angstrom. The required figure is 8.684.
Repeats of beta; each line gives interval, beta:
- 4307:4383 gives 8.684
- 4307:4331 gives 8.554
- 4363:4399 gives 8.52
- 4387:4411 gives 9.111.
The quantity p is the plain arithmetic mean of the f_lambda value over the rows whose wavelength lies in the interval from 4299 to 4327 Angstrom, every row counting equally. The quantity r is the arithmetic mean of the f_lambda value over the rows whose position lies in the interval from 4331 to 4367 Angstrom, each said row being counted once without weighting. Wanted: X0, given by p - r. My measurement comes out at -1.4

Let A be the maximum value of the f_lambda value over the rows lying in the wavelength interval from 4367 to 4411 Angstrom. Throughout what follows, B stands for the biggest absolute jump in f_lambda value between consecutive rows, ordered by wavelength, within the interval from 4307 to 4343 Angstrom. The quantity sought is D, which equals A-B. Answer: 7.3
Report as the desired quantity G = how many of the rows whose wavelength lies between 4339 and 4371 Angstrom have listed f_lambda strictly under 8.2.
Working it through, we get 5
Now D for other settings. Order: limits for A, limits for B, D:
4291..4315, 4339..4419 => 4.9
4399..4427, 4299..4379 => 7.4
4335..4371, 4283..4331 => 6.7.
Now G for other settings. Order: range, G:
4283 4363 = 16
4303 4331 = 5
